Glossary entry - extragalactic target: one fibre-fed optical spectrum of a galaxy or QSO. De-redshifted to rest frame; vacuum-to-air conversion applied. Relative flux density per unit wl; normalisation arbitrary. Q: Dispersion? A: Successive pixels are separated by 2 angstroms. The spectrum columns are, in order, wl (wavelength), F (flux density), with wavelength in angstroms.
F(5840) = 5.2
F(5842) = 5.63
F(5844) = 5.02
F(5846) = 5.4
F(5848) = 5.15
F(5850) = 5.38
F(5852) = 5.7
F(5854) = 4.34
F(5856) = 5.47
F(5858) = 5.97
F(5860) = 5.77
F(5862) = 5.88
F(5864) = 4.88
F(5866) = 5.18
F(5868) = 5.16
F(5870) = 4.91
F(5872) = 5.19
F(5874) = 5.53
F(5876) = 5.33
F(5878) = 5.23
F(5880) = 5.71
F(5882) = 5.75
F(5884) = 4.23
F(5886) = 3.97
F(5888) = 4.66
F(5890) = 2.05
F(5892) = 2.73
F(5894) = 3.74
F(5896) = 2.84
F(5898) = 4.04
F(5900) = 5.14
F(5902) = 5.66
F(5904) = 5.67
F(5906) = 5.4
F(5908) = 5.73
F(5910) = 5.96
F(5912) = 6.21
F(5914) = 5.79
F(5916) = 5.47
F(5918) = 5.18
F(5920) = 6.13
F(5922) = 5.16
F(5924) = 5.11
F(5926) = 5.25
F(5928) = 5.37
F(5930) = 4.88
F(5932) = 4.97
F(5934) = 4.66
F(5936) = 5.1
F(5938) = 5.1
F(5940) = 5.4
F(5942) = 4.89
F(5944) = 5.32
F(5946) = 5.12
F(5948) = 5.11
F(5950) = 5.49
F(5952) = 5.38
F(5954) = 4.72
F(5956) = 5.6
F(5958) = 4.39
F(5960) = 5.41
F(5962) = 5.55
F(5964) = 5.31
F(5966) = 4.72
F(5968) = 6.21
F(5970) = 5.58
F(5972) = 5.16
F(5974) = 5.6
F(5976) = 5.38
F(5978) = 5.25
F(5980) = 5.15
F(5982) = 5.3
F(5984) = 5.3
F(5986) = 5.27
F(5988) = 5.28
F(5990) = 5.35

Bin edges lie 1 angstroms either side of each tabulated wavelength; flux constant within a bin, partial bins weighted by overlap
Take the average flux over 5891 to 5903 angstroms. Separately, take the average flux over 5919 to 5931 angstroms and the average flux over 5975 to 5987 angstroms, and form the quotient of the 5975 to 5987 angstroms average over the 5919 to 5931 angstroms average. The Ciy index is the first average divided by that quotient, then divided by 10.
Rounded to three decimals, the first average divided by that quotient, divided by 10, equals 0.406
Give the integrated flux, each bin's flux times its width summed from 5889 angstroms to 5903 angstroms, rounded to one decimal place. 52.4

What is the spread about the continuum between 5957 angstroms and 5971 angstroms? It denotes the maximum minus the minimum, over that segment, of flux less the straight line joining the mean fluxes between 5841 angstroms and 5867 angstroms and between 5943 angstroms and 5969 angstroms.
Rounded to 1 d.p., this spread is 1.8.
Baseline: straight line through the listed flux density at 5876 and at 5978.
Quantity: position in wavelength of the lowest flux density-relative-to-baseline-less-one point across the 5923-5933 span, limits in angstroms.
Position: 5930 angstroms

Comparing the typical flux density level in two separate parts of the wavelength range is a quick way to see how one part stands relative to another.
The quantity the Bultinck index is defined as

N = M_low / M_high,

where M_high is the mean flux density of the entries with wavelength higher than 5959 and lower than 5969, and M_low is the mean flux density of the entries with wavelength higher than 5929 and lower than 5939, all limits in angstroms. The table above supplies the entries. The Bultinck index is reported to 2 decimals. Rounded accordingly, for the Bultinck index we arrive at 0.91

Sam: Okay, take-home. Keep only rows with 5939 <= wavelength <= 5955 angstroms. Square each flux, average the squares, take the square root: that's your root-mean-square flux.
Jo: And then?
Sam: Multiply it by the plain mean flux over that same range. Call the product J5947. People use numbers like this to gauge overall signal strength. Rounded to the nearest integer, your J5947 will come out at 27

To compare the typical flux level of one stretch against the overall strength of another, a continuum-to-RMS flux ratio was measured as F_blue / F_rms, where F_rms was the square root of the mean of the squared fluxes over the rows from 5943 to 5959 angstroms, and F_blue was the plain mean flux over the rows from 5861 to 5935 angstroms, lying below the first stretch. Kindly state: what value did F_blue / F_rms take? 0.97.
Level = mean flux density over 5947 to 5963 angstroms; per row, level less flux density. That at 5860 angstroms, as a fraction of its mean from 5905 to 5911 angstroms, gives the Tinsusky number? 1.1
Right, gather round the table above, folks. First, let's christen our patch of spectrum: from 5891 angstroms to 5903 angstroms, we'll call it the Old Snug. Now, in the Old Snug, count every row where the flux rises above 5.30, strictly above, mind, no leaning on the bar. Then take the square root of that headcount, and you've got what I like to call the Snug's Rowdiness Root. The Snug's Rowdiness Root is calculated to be 1.0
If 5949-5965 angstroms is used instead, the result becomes 2.4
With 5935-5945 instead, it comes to 1.4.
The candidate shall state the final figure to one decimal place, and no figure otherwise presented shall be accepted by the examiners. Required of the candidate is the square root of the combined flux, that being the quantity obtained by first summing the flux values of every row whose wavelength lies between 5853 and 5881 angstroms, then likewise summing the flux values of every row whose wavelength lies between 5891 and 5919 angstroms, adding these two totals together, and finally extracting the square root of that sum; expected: 12.0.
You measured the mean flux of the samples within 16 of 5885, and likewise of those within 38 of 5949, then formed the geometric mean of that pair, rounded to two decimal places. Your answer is 4.85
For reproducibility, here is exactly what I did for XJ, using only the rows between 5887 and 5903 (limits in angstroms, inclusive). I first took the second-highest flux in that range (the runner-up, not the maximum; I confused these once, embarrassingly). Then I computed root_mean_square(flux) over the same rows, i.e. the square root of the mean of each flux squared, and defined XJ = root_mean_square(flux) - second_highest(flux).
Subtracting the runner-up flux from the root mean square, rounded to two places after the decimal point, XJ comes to -1.11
